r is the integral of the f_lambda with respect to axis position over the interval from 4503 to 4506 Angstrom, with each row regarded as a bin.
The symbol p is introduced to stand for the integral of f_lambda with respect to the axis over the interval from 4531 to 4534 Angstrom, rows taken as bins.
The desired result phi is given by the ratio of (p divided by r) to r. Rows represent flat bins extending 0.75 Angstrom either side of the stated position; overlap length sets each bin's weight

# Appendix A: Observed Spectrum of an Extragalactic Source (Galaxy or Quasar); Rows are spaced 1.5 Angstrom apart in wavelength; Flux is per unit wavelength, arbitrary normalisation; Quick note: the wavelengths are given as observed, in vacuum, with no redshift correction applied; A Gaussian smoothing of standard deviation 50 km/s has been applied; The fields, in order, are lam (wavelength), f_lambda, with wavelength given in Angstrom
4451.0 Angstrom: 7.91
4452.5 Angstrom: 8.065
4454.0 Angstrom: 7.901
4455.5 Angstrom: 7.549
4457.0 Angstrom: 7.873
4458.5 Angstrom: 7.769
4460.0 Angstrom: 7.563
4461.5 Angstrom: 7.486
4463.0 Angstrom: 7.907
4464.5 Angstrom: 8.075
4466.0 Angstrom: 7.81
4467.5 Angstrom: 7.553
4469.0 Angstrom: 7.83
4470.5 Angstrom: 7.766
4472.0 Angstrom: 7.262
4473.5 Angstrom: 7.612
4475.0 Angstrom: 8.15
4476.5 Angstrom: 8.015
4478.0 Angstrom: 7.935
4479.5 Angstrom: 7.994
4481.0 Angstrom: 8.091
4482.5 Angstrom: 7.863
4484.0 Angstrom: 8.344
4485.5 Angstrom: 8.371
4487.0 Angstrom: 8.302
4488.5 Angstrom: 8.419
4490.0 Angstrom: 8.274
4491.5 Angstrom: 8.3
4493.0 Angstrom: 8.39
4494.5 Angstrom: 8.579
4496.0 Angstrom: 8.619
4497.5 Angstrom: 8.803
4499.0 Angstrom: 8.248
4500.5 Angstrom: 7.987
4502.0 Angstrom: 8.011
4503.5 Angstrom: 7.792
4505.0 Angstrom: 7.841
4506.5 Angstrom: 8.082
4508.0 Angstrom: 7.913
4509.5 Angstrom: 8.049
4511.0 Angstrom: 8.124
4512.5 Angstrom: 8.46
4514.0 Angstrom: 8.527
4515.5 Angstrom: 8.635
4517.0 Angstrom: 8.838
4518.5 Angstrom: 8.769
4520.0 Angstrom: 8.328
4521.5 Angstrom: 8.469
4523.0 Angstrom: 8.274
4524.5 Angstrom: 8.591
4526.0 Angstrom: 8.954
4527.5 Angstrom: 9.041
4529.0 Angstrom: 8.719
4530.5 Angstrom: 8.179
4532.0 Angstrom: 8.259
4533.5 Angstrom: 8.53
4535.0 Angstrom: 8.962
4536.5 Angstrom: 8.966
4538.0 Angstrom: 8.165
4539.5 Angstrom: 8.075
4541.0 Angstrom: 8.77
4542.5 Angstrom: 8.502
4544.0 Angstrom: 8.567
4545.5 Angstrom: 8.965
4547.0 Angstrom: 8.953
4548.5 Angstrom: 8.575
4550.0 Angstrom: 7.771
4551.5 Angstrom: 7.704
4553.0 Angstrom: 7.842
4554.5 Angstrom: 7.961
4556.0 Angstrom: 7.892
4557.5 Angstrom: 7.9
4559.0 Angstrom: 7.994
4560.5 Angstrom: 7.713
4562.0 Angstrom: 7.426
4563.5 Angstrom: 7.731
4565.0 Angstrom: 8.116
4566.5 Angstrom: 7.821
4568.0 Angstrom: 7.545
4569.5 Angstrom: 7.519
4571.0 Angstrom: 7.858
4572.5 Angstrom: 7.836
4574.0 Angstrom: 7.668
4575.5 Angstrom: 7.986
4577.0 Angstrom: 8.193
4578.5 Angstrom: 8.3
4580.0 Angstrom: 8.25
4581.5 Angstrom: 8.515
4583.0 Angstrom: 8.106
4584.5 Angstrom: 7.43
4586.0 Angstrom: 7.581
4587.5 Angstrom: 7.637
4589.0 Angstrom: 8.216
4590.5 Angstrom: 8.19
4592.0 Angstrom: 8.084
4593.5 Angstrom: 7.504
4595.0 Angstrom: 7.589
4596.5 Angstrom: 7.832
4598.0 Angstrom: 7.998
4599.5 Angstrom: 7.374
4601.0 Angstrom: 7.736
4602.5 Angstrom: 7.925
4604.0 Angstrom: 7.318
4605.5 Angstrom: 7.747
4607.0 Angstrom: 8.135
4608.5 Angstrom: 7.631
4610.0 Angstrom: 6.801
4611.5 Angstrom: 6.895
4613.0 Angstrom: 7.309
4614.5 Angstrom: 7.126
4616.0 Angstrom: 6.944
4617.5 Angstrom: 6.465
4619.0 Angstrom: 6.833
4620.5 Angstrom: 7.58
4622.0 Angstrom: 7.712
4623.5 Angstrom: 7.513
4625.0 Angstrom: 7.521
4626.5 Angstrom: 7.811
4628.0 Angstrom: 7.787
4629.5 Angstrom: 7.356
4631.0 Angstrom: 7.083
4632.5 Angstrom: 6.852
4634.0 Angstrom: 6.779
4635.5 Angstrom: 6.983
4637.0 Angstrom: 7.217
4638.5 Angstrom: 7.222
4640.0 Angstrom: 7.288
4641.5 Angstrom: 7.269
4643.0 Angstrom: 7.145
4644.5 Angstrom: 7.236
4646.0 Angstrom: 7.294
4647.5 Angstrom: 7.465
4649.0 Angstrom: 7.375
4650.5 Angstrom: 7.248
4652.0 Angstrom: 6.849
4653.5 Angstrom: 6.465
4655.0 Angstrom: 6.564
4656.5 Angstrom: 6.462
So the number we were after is 0.045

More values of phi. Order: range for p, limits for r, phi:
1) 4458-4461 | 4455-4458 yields 0.043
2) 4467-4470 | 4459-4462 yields 0.045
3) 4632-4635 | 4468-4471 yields 0.038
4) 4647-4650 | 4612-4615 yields 0.048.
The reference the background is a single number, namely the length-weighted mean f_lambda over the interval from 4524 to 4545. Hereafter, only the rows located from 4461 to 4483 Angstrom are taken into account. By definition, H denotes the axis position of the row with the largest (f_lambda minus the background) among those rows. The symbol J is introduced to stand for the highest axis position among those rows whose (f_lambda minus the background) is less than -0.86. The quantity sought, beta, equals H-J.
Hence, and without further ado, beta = 1.5 Angstrom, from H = 4475.0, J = 4473.5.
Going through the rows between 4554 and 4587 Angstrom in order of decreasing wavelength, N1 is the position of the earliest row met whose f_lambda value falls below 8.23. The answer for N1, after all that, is 4586.0 Angstrom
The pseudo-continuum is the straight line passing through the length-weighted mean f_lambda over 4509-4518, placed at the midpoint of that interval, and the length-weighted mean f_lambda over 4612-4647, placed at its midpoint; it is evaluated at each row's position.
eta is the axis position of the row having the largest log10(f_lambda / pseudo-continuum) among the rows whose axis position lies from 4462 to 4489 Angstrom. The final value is 4488.5 Angstrom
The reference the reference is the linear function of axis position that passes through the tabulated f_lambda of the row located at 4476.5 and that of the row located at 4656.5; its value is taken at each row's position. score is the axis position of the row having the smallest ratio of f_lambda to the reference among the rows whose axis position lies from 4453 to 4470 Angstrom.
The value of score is 4461.5 Angstrom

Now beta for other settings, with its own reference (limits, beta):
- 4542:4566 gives -18.0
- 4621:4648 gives -21.0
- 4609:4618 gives -4.5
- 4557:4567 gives 1.5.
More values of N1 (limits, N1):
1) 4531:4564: 4563.5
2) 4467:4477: 4476.5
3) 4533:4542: 4539.5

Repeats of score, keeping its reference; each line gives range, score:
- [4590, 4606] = 4604.0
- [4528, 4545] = 4539.5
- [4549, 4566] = 4562.0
